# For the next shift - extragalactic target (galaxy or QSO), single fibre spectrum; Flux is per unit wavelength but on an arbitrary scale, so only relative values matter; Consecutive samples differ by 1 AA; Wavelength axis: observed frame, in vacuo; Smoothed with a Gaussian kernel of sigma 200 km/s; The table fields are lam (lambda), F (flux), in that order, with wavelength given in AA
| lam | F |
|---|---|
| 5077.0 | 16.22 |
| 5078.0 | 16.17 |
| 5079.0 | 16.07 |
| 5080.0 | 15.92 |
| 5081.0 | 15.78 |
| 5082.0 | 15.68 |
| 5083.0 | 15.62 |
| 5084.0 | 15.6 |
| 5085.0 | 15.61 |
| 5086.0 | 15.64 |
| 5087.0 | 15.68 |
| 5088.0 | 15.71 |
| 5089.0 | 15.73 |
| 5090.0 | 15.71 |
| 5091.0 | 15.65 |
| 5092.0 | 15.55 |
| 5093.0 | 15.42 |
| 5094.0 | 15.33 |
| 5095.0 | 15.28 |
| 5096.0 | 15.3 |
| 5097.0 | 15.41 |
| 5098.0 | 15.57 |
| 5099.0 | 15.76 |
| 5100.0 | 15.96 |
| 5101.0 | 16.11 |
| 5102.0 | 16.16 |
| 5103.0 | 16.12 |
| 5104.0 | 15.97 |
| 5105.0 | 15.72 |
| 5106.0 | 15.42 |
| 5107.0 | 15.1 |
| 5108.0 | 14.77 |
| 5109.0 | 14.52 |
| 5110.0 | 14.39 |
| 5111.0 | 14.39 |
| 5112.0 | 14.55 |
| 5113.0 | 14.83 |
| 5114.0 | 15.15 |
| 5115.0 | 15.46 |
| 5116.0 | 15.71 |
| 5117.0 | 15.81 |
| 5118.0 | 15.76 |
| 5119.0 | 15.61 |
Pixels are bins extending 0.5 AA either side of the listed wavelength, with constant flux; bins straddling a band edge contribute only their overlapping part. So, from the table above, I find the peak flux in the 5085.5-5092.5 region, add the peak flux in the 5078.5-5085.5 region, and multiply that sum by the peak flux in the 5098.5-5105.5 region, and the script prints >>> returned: 514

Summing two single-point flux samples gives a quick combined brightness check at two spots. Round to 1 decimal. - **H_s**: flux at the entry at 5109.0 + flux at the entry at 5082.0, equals 30.2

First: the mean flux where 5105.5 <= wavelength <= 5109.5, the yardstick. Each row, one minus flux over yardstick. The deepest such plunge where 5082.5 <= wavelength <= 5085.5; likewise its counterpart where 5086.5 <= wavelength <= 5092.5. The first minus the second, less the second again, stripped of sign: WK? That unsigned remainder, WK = 0.037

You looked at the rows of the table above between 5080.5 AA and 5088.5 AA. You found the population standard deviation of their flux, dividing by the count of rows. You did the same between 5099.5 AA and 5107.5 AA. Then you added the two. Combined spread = 0.41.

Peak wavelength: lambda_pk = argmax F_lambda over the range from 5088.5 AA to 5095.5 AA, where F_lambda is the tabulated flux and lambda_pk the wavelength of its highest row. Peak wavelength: 5089.0 AA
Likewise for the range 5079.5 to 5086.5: 5080.0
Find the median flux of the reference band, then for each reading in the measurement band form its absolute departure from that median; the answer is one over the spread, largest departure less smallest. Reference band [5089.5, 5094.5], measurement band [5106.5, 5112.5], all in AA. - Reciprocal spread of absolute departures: 1.4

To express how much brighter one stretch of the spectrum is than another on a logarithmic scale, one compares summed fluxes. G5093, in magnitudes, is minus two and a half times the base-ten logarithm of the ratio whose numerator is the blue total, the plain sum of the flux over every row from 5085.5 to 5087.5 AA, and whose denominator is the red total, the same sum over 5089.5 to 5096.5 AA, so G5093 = 1.3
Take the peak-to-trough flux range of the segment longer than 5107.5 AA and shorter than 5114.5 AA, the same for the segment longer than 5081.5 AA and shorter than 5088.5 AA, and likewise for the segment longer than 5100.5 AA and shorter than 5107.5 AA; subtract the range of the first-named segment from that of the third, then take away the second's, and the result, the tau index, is 0.2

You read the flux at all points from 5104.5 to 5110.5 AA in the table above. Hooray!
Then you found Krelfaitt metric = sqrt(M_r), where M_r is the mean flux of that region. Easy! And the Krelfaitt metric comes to 3.87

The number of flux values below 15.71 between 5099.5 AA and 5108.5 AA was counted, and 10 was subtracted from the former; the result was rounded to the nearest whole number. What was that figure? -7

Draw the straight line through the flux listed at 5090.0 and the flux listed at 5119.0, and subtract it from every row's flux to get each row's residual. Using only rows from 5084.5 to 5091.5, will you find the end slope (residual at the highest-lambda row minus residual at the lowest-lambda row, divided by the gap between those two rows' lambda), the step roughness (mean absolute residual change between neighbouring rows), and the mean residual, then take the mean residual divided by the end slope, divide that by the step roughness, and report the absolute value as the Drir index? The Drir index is 118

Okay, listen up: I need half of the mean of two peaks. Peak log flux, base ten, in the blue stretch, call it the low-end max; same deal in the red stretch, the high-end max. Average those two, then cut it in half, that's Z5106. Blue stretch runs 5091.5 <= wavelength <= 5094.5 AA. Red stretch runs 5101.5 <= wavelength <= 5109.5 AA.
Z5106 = 0.600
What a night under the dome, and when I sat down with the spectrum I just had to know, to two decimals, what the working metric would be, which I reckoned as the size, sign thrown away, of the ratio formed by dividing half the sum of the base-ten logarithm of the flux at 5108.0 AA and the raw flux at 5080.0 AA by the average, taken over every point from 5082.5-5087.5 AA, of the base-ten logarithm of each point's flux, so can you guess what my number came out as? 7.16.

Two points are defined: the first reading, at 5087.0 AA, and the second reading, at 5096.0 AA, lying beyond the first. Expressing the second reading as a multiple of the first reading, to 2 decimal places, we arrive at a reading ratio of 0.98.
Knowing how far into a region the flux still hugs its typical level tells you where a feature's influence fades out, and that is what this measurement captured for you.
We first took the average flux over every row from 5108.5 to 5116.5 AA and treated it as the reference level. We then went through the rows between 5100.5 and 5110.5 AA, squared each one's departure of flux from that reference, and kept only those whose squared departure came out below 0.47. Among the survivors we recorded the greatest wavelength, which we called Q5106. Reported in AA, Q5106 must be 5110.0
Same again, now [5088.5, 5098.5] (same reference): 5097.0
